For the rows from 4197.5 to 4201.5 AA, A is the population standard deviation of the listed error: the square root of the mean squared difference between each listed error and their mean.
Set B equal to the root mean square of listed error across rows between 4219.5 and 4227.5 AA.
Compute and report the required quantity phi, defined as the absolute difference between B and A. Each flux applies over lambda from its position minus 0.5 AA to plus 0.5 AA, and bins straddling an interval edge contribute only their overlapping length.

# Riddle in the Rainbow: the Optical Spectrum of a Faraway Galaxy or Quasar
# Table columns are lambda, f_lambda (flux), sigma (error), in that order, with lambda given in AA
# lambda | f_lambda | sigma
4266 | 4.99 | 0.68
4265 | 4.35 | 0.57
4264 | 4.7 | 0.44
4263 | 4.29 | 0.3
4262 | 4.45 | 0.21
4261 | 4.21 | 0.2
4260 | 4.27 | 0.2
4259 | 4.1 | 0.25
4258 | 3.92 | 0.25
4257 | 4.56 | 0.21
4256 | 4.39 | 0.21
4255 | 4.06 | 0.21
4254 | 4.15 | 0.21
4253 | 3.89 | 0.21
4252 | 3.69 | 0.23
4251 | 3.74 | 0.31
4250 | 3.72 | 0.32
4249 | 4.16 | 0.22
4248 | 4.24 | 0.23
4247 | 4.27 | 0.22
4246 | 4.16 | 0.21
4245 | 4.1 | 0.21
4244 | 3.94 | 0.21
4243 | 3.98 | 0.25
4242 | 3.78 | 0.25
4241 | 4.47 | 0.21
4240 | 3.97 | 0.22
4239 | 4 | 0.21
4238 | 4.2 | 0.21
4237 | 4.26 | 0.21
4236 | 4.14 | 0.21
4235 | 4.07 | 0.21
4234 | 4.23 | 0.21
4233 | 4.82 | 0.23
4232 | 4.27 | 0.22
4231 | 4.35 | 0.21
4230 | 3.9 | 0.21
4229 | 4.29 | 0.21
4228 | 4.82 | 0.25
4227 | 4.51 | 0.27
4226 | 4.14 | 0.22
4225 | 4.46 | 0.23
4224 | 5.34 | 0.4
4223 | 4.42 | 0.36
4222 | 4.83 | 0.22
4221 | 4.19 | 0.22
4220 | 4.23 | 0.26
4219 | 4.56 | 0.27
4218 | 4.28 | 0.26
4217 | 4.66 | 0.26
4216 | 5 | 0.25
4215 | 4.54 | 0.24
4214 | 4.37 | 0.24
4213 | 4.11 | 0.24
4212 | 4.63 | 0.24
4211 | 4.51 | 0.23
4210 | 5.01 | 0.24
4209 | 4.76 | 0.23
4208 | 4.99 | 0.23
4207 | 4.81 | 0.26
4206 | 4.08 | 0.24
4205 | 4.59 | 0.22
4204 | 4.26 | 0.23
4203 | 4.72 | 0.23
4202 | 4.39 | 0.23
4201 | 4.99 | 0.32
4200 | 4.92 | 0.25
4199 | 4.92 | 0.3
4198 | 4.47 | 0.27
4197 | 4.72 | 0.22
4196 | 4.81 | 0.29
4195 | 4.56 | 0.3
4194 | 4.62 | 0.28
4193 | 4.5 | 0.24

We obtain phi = 0.253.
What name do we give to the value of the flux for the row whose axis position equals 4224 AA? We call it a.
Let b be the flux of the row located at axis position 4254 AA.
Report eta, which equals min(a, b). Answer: 4.15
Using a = 5.34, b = 4.15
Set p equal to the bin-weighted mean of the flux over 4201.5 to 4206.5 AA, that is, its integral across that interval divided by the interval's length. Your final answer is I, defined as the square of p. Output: 19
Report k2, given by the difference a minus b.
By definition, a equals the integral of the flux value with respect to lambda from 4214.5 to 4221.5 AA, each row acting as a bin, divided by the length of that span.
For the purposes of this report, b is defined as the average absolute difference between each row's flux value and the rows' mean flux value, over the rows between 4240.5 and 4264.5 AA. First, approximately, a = 4.49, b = 0.214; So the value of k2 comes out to 4.28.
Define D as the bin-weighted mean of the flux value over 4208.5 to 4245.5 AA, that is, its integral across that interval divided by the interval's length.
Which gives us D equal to 4.38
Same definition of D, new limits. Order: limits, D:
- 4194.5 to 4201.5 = 4.77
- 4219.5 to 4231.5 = 4.46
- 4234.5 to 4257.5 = 4.08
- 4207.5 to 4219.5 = 4.62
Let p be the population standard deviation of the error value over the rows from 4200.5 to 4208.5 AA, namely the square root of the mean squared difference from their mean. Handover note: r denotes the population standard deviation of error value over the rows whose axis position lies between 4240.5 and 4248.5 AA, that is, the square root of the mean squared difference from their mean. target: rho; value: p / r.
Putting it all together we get 1.8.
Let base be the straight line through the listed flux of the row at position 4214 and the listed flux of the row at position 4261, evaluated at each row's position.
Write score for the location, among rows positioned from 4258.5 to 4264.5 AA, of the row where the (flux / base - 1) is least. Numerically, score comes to 4259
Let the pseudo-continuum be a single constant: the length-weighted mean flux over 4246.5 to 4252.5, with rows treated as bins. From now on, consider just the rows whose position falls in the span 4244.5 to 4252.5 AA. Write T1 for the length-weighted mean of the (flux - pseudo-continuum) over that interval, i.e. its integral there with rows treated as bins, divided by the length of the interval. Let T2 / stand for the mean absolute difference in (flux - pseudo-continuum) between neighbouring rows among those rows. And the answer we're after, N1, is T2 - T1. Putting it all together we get 0.07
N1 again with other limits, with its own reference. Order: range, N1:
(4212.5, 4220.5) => -0.18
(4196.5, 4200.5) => -0.55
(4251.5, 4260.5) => 0.11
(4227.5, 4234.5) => 0.02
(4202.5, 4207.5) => -0.01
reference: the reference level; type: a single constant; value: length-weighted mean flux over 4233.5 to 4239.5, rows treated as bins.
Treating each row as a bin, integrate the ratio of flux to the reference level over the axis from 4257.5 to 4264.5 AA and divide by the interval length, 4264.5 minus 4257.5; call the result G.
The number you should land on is 1.03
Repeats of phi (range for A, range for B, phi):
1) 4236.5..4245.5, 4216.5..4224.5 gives 0.271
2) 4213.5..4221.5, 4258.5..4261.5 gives 0.203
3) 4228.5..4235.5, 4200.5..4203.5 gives 0.256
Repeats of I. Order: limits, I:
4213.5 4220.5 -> 20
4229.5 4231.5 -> 17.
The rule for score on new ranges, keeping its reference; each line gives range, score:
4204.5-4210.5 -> 4206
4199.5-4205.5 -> 4204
